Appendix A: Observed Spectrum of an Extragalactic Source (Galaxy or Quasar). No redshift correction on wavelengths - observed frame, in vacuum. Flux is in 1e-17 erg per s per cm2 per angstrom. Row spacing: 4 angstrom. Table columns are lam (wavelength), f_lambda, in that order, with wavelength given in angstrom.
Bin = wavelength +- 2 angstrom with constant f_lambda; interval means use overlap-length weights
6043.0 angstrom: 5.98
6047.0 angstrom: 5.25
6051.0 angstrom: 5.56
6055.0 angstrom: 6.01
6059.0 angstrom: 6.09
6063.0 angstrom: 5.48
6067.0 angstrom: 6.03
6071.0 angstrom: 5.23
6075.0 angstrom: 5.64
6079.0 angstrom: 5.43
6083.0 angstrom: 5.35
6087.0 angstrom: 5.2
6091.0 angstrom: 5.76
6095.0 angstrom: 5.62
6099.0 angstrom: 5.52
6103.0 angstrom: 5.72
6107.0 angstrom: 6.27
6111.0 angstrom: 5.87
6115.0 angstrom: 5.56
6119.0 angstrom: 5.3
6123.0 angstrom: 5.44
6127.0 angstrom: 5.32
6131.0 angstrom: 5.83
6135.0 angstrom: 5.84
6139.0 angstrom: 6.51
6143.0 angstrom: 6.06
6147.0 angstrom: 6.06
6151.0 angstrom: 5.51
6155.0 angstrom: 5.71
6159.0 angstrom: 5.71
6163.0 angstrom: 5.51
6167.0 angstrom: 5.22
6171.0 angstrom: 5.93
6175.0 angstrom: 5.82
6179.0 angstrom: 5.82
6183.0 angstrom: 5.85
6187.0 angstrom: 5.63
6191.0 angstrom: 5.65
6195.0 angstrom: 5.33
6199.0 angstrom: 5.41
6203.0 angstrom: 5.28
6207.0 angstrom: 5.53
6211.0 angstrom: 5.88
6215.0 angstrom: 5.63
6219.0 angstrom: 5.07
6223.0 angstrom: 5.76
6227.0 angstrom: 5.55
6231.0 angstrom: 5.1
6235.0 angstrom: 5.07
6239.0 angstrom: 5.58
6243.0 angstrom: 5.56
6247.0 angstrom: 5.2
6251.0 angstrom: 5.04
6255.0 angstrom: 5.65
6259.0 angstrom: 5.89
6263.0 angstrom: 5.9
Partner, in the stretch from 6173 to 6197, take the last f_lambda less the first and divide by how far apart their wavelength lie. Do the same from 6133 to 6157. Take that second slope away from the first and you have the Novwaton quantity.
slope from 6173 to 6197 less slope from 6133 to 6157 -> -0.018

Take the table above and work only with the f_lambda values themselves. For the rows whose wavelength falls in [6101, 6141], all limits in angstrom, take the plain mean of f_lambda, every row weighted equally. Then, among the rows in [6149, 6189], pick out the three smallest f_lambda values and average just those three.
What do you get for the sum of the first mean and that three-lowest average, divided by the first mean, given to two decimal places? 1.94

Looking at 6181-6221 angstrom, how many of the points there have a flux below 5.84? 8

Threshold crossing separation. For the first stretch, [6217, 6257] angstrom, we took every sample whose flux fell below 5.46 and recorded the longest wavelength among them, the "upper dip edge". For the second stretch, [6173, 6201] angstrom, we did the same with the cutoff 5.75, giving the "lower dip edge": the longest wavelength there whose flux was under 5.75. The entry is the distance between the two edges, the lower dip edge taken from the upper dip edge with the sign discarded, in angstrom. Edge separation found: 52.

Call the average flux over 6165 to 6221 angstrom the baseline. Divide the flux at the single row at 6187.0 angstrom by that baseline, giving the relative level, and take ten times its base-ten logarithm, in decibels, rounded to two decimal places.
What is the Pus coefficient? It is 0.04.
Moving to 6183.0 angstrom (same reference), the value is 0.21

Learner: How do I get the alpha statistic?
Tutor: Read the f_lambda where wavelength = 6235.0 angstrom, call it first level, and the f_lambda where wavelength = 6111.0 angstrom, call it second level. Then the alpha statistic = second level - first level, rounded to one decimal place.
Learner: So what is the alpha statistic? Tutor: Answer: 0.8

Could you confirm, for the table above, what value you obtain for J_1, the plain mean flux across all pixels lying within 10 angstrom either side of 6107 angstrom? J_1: 5.79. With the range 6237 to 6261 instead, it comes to 5.49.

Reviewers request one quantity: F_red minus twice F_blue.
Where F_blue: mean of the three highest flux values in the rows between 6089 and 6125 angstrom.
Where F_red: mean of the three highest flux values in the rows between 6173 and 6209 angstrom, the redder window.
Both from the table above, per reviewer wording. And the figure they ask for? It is -6.10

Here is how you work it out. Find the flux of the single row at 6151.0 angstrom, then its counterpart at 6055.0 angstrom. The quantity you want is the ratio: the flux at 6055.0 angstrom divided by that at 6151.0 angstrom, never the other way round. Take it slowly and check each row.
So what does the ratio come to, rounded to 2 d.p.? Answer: 1.09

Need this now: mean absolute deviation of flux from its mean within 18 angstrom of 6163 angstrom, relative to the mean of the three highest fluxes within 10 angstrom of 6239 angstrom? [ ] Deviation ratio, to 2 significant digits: 0.035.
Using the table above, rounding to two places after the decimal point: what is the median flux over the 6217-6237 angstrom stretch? 5.10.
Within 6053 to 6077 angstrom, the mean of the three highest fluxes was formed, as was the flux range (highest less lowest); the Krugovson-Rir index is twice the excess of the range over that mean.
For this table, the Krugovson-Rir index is -10.4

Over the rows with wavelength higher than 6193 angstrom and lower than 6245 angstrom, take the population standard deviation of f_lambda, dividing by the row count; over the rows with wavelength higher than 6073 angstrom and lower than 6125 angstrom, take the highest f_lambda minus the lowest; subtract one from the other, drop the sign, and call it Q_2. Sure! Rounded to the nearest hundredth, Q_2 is 0.82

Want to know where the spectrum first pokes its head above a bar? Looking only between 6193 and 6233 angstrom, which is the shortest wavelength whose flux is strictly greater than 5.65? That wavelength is 6211.0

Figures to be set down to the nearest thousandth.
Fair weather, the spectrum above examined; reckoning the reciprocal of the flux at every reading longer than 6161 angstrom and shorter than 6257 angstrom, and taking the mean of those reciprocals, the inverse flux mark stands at 0.182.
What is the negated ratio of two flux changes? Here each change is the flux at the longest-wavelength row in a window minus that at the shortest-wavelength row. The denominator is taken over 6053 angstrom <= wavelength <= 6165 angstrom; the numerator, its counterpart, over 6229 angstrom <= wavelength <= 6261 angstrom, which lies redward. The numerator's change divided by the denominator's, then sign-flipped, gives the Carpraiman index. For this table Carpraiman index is 1.6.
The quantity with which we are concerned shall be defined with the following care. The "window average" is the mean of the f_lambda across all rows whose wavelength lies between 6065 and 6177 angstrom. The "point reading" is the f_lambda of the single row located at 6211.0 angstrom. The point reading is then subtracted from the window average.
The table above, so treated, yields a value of -0.2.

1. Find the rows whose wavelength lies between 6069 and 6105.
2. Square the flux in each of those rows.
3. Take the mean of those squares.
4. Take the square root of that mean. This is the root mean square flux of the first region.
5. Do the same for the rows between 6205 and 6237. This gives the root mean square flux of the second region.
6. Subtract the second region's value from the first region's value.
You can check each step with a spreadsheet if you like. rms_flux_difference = 0.04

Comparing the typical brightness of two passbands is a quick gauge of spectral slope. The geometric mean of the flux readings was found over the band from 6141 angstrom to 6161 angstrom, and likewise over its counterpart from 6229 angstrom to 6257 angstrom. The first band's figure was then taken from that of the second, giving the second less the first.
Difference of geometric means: -0.5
